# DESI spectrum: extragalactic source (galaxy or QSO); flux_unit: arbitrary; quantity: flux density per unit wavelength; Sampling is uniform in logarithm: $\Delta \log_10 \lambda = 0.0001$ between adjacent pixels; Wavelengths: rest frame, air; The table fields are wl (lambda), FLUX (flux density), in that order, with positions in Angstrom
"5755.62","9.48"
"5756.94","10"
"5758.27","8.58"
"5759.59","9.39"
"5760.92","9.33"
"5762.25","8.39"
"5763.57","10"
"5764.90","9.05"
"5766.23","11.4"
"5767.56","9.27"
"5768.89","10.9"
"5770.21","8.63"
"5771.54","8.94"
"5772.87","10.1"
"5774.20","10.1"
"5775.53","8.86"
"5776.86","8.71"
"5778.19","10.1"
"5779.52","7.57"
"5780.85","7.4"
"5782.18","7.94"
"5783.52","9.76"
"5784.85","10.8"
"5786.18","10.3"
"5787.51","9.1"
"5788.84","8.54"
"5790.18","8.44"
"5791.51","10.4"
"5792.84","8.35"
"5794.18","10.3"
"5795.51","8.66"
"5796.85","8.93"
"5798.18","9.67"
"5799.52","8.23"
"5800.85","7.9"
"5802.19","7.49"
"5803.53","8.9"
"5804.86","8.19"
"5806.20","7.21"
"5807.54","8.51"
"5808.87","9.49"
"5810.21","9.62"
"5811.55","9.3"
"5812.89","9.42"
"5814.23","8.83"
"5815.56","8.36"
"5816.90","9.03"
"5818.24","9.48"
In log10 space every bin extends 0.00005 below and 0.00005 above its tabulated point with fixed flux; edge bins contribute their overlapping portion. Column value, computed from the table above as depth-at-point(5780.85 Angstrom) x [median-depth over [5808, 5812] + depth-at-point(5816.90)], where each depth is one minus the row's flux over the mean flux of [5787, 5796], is -0.006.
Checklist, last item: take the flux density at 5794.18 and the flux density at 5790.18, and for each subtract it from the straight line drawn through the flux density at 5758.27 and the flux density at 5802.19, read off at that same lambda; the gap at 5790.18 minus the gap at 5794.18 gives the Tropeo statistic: 2.0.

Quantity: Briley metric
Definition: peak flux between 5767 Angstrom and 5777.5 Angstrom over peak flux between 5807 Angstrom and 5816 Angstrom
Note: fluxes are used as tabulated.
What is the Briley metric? 1.13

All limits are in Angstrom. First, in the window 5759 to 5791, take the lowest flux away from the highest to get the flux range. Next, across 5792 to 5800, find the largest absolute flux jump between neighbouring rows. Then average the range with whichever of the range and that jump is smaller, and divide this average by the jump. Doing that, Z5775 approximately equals 1.53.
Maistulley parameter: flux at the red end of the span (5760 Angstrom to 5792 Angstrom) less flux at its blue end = 1.1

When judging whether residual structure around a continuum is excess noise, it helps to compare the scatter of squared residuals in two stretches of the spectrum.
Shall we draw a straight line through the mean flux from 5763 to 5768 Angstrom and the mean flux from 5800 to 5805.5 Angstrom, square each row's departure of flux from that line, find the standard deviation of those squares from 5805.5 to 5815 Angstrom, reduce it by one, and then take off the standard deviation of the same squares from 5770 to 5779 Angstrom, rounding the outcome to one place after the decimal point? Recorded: -0.1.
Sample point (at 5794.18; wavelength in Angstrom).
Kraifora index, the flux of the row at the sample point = 10.3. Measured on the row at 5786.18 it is 10.3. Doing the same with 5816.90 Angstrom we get 9.03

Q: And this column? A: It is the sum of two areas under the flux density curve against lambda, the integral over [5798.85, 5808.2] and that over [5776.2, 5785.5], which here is 158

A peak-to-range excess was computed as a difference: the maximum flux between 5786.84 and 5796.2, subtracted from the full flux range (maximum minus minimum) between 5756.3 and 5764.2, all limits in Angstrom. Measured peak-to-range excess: -8.8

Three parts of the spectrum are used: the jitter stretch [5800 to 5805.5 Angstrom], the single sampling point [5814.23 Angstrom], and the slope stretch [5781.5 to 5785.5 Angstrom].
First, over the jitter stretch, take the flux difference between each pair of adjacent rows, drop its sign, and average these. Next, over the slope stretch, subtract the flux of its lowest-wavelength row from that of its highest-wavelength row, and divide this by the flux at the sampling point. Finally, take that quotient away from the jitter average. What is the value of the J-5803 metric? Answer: 0.52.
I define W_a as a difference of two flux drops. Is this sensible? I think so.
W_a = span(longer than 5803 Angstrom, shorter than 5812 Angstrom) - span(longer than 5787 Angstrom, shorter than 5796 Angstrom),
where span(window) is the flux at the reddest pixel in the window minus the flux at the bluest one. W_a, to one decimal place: 0.8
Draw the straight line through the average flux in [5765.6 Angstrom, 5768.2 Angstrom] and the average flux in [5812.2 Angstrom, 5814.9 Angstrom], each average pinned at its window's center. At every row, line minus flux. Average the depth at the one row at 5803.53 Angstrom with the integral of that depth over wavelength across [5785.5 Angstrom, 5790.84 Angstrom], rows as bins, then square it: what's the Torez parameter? 4.3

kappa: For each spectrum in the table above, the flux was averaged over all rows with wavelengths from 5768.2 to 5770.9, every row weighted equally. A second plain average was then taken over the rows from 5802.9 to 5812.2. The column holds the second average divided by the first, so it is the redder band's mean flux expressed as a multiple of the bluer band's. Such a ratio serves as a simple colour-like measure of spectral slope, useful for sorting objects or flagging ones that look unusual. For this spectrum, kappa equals 0.90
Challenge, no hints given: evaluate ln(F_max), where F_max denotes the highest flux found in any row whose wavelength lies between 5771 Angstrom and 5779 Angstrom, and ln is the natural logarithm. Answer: 2.31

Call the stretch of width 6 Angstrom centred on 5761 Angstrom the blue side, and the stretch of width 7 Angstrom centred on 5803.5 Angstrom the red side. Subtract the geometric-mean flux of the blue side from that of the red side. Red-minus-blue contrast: -1.2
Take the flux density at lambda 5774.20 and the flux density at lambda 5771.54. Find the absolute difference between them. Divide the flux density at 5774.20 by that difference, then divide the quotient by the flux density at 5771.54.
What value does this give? 0.97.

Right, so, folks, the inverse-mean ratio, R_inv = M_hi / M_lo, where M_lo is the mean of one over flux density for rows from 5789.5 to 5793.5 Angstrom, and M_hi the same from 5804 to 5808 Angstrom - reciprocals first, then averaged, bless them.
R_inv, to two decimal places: 1.13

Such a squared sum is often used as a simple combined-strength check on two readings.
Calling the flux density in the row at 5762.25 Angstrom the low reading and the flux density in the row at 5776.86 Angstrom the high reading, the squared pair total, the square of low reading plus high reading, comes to 292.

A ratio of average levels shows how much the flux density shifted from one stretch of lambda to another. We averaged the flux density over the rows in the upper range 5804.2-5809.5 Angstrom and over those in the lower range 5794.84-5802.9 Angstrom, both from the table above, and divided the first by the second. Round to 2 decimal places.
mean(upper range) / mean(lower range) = 0.98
